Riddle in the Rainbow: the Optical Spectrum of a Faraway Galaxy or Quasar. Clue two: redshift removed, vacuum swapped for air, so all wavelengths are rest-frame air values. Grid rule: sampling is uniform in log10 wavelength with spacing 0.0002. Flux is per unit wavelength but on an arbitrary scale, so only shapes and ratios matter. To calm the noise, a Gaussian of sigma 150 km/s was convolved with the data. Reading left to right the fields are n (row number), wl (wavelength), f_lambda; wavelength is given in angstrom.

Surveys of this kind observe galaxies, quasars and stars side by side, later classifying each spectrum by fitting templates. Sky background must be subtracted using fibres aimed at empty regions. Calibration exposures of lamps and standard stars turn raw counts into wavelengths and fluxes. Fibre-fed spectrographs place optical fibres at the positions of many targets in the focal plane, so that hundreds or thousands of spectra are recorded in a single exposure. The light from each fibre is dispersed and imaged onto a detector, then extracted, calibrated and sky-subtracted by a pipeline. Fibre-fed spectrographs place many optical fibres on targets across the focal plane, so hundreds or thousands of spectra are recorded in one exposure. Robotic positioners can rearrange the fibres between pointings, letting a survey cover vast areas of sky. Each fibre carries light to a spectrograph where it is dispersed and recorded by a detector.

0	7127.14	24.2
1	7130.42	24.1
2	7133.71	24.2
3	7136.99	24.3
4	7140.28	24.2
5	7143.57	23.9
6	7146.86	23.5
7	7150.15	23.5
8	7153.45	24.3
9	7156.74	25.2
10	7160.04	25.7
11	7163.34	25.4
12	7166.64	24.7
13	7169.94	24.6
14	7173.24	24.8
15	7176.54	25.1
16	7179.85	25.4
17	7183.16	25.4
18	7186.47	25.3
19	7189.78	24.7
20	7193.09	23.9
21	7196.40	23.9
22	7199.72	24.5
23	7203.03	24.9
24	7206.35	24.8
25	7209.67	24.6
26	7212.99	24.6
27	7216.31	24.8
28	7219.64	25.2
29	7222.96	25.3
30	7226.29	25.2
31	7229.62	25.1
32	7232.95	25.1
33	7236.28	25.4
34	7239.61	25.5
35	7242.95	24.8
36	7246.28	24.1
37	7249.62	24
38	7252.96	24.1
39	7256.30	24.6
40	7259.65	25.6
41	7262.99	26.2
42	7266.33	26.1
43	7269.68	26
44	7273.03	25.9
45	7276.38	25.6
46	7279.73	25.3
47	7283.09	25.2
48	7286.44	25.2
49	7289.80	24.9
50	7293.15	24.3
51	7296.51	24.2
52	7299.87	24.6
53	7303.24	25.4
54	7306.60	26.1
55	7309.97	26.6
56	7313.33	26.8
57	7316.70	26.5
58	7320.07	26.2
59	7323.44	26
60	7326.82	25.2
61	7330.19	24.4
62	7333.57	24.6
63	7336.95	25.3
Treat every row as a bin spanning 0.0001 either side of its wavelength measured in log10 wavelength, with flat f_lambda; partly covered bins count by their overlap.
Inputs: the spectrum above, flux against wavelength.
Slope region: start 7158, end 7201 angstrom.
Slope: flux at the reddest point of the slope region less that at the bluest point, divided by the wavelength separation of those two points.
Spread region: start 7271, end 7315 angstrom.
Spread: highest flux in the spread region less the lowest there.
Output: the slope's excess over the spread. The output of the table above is -2.6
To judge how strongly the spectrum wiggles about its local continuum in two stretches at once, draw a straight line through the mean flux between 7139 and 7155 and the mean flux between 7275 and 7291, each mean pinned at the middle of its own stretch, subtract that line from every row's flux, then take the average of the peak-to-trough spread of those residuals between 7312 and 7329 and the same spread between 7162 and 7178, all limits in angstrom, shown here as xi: 1.30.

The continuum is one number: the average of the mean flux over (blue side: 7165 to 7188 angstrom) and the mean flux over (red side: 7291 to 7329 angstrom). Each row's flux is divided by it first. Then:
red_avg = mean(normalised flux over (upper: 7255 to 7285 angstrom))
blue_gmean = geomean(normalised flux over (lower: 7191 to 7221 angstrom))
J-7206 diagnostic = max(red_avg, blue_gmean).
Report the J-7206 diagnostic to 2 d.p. 1.01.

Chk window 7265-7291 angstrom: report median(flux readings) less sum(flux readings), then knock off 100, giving -279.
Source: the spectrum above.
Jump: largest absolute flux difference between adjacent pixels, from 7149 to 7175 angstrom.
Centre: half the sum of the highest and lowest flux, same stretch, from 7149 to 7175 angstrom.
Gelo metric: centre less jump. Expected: 23.7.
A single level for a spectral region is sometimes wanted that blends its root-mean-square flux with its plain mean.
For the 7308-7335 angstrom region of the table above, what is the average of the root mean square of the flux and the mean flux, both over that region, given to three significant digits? 25.8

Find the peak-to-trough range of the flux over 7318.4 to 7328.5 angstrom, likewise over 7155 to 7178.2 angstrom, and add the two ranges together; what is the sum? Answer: 2.10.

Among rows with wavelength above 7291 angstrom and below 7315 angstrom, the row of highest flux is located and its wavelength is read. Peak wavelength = 7313.33 angstrom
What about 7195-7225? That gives 7222.96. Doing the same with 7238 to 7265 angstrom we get 7262.99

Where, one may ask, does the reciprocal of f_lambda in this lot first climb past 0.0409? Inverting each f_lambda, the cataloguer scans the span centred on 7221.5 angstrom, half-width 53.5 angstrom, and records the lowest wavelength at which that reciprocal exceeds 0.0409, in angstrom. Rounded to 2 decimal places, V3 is 7193.09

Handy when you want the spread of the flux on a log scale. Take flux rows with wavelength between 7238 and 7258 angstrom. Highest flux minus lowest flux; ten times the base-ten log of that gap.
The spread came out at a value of 1.8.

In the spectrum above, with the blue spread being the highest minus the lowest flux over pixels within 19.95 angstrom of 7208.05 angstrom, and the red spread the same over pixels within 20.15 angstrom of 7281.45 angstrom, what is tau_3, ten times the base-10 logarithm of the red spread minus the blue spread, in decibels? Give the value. -2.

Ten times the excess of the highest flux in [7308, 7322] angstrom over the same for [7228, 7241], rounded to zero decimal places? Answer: 13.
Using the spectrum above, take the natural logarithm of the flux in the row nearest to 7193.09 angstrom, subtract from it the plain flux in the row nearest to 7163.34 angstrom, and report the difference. -22.2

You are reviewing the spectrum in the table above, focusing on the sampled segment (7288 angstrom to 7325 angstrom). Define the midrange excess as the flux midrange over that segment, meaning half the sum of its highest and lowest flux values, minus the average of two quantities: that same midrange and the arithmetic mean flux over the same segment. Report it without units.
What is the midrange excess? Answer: -0.05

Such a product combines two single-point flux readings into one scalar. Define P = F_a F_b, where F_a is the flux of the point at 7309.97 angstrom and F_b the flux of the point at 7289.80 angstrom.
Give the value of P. 662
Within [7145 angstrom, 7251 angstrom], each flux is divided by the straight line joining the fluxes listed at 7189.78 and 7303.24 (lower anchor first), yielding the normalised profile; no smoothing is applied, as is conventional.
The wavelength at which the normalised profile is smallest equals 7249.62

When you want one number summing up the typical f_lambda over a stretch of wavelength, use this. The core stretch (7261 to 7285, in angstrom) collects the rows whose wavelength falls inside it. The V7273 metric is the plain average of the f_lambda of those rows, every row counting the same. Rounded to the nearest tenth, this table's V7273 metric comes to 25.8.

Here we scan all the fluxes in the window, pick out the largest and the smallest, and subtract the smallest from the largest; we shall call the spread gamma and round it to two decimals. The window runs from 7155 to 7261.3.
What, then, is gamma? 1.80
